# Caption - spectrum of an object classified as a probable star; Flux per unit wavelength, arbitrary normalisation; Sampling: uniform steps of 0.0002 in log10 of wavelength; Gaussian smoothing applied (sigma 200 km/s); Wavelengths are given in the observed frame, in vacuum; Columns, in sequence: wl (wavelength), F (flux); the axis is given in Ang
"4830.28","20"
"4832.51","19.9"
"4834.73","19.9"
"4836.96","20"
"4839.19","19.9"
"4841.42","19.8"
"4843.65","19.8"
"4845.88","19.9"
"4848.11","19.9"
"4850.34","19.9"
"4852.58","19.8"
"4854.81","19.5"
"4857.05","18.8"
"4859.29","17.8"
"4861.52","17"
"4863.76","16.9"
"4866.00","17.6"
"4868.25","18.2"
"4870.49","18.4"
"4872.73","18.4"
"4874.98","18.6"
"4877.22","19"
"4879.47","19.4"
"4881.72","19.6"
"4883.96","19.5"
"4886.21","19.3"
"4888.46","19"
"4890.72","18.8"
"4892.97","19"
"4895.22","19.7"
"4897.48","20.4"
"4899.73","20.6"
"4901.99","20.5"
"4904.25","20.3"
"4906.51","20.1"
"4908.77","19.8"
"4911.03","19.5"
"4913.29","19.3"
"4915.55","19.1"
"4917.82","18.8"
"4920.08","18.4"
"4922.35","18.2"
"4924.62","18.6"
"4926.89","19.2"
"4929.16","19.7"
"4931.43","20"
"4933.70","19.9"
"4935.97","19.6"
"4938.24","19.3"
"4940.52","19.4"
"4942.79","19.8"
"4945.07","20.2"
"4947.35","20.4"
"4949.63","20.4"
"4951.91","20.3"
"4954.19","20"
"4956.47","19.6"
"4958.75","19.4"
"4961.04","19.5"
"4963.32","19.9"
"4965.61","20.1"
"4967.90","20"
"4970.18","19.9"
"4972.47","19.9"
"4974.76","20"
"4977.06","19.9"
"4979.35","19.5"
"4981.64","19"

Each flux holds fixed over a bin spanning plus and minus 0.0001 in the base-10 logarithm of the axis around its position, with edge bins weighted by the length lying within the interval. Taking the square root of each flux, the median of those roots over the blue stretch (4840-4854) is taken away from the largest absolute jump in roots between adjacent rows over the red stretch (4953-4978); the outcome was -4.41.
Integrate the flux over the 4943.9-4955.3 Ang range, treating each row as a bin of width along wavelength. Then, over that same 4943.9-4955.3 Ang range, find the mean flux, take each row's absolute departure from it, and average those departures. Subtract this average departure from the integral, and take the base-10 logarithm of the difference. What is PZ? 2.36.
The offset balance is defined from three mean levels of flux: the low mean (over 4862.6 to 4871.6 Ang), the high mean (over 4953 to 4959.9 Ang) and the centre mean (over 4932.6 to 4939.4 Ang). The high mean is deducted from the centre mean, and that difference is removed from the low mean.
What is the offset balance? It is 17.8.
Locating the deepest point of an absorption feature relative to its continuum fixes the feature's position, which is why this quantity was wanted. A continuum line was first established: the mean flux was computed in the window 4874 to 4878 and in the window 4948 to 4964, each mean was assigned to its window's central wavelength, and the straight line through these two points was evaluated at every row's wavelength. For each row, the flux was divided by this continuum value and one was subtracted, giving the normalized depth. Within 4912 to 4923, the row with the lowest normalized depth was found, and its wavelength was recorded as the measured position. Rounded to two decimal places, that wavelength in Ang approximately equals 4922.35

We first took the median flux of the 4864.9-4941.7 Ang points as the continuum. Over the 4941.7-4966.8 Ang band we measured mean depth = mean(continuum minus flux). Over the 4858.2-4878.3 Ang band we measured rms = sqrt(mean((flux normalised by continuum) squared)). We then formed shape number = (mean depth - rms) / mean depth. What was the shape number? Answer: 2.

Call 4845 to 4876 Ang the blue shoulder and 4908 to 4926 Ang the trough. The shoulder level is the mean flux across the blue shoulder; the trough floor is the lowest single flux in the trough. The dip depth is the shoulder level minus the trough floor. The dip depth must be 0.4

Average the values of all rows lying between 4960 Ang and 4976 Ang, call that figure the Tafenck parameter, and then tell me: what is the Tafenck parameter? 19.9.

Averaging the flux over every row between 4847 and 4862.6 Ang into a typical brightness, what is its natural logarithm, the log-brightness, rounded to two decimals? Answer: 2.94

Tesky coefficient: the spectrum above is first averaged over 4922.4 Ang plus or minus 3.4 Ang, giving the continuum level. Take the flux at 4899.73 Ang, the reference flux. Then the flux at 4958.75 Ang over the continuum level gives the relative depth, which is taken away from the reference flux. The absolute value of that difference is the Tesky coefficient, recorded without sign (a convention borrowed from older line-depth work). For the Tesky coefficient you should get 19.5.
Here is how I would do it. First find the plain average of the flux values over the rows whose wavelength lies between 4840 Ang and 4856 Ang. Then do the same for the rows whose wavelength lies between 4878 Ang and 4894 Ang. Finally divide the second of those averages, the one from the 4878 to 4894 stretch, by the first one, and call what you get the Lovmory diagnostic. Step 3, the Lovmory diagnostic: 0.97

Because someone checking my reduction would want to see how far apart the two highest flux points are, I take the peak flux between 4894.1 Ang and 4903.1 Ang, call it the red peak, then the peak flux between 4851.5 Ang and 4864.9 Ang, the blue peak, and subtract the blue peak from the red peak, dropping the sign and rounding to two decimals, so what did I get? 0.80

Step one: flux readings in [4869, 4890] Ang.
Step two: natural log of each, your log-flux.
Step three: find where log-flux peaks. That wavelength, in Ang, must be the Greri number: 4881.72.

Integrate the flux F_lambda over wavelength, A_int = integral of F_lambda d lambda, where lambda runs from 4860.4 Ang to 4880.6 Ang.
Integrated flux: 367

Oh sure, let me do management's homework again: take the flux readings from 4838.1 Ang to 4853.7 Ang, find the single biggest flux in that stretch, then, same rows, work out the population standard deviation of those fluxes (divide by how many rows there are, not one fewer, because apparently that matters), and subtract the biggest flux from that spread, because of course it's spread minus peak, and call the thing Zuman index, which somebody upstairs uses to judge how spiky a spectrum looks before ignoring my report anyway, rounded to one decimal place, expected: -19.9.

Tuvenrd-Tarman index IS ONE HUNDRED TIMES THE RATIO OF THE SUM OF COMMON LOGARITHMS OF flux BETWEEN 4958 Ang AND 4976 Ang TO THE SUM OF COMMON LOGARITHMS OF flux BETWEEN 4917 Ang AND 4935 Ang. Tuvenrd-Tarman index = 101.3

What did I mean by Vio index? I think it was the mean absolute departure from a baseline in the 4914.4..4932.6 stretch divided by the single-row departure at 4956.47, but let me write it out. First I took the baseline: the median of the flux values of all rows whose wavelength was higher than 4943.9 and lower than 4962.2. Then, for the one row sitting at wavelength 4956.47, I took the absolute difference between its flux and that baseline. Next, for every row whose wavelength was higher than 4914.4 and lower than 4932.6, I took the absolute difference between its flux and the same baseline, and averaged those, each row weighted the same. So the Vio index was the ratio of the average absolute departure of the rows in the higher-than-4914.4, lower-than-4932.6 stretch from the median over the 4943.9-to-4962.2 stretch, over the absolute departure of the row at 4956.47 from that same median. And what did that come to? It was 2.2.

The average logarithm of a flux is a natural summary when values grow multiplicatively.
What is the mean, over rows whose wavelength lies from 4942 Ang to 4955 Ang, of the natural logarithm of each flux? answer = 3.00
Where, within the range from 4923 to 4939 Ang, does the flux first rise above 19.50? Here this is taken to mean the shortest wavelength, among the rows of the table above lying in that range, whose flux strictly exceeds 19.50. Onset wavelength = 4929.16 Ang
